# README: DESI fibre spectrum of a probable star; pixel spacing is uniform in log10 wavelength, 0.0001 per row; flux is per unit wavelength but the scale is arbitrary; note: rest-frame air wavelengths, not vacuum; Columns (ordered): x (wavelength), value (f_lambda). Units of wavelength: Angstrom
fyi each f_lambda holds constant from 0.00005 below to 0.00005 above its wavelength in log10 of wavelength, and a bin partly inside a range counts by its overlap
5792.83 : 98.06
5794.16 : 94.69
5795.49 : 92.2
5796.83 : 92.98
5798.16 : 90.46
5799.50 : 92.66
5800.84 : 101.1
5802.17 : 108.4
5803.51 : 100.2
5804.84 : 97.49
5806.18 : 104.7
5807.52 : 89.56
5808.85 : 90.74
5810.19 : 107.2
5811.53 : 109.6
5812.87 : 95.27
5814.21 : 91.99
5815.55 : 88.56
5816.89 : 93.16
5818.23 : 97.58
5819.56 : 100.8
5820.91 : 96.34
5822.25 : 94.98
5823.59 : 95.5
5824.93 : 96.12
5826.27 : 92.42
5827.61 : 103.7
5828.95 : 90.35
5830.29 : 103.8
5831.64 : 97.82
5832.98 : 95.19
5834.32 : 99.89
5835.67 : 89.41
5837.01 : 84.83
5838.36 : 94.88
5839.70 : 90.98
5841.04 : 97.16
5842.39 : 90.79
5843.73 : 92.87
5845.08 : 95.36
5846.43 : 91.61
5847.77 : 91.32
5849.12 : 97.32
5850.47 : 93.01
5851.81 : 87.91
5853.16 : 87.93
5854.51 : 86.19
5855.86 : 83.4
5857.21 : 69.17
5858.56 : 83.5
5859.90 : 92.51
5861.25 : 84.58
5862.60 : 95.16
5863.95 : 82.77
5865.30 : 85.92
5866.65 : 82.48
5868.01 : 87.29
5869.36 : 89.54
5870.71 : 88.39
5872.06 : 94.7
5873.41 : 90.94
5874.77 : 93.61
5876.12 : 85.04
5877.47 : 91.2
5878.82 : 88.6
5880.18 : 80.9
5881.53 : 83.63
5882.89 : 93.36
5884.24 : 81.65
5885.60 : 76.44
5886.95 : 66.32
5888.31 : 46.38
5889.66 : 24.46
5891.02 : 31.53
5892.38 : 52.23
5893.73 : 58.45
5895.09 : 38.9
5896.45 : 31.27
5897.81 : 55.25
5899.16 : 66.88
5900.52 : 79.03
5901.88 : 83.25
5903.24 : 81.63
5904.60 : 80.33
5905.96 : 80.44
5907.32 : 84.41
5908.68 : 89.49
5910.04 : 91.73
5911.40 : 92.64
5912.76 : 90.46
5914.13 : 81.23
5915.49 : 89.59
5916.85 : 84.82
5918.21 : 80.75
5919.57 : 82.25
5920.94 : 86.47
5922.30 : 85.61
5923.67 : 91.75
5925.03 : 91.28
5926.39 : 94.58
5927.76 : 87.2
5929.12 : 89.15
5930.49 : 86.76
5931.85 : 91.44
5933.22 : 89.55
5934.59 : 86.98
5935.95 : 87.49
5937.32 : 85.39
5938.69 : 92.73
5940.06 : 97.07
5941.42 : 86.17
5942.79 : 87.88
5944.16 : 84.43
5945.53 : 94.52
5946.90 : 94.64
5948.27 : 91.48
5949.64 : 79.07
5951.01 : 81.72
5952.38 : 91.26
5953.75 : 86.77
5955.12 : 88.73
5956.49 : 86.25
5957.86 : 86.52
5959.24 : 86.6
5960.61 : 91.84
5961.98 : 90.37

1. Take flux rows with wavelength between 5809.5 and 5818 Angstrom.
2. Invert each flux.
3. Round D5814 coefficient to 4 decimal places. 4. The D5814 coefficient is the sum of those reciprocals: 0.0618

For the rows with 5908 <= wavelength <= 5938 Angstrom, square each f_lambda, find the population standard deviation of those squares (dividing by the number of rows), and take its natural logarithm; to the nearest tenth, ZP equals 6.5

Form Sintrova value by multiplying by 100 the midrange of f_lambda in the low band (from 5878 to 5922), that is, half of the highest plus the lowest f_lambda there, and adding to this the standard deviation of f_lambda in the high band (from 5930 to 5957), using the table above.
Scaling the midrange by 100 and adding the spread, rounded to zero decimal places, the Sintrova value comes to 5895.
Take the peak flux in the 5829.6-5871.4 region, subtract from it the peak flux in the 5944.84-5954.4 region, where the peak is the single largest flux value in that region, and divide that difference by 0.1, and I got 92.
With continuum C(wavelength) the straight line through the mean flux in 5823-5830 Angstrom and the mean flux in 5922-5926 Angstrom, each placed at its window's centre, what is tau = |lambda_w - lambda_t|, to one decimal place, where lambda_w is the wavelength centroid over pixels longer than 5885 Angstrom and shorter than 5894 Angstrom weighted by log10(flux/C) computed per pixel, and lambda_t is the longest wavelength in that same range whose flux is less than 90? 3.6 Angstrom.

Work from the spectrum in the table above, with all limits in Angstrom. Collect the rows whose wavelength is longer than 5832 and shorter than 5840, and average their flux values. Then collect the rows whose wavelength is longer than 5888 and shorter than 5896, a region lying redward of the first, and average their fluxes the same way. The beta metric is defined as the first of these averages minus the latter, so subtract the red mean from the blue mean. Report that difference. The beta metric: 51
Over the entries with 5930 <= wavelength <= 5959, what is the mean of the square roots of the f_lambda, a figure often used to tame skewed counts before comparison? 9.40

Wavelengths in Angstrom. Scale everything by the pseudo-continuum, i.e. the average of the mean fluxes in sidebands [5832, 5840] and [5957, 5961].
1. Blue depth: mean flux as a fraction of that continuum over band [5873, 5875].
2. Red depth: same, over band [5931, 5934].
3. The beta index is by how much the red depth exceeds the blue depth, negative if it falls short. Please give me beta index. -0.02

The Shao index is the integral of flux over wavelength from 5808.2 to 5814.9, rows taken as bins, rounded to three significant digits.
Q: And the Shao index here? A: 662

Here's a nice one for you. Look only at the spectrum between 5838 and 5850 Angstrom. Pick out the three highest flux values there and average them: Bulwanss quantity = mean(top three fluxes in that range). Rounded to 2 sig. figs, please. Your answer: 97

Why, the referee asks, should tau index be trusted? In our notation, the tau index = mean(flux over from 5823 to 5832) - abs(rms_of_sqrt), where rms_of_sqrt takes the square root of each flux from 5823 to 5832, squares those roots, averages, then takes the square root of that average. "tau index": 87.2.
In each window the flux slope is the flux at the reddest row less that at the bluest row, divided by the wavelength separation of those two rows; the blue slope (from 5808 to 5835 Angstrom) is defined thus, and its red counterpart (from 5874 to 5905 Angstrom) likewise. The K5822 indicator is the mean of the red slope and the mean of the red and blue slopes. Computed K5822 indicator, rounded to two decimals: -0.24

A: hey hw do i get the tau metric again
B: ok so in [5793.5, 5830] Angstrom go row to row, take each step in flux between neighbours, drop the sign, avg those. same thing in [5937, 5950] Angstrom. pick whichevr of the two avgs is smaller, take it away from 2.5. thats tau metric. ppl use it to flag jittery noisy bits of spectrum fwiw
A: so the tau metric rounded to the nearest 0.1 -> -3.1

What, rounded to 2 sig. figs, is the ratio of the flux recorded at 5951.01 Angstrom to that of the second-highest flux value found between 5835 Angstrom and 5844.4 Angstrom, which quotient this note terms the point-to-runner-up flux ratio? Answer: 0.86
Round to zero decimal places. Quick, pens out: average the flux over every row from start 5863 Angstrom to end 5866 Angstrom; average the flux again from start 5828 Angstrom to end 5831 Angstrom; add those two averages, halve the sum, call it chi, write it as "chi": 91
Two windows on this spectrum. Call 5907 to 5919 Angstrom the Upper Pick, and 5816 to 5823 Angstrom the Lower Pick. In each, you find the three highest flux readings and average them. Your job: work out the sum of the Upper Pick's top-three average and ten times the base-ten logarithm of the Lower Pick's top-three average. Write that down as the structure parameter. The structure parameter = 112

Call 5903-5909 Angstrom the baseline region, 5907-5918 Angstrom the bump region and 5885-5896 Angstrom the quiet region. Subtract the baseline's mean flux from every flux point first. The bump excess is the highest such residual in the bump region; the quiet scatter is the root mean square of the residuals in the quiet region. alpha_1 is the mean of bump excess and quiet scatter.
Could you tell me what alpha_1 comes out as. 24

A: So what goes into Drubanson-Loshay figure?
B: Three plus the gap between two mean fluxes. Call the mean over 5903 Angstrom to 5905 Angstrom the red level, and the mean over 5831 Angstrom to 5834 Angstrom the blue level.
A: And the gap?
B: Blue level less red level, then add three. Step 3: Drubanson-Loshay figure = 19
